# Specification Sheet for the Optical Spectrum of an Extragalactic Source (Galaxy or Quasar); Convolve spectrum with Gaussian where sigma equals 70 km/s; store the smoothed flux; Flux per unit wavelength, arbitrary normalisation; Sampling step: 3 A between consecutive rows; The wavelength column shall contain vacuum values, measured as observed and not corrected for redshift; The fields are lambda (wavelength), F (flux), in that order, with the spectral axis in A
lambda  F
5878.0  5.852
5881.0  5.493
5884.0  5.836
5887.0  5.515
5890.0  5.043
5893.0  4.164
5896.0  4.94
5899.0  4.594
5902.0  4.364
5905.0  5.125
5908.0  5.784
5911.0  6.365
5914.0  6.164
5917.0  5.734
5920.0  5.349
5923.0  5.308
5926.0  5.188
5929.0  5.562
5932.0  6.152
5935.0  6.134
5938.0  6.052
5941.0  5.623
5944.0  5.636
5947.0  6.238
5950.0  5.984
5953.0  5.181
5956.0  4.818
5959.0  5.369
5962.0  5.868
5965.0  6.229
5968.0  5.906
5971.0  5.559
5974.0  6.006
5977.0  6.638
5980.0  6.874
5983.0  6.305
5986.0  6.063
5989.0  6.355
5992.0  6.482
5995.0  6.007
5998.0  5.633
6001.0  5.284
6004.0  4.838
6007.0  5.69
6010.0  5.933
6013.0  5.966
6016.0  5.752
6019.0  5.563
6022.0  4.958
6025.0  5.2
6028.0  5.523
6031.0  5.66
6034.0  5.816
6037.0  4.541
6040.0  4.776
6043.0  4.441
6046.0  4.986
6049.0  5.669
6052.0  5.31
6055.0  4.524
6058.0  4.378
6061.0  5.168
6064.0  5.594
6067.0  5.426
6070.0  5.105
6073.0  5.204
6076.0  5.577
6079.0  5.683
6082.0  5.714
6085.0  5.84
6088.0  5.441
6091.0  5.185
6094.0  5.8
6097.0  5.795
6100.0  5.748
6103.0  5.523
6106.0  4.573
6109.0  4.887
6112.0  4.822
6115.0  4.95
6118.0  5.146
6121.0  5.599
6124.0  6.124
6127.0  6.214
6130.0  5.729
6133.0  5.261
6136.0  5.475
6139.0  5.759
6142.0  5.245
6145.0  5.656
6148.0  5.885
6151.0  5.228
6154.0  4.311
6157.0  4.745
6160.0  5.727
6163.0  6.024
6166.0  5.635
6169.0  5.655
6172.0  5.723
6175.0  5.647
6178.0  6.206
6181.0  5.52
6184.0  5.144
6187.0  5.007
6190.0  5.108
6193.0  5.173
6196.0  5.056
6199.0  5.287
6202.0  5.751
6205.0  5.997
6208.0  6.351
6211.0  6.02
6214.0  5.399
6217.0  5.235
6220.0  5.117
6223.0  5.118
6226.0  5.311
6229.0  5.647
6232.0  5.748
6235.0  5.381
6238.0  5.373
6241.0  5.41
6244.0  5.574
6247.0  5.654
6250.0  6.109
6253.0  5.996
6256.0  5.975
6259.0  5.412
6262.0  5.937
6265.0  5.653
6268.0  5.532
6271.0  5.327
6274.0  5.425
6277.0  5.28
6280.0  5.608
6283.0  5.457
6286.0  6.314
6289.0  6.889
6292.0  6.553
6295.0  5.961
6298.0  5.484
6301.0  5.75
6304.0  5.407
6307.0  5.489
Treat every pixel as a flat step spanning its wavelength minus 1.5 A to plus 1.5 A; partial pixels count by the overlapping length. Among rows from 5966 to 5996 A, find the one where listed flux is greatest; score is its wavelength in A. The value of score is 5980.0 A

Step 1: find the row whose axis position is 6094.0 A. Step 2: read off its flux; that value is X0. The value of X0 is 5.8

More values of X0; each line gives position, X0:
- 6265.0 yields 5.653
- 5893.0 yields 4.164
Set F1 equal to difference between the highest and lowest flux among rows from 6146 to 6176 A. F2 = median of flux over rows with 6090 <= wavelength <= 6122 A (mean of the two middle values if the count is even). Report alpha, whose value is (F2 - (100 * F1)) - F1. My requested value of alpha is -168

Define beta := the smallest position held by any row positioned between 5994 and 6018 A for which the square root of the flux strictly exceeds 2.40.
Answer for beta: 5995.0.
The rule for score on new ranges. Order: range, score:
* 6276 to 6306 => 6289.0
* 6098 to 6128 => 6127.0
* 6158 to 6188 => 6178.0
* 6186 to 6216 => 6208.0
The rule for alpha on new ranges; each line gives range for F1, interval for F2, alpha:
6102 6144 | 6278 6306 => -160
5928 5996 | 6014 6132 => -202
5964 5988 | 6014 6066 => -128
